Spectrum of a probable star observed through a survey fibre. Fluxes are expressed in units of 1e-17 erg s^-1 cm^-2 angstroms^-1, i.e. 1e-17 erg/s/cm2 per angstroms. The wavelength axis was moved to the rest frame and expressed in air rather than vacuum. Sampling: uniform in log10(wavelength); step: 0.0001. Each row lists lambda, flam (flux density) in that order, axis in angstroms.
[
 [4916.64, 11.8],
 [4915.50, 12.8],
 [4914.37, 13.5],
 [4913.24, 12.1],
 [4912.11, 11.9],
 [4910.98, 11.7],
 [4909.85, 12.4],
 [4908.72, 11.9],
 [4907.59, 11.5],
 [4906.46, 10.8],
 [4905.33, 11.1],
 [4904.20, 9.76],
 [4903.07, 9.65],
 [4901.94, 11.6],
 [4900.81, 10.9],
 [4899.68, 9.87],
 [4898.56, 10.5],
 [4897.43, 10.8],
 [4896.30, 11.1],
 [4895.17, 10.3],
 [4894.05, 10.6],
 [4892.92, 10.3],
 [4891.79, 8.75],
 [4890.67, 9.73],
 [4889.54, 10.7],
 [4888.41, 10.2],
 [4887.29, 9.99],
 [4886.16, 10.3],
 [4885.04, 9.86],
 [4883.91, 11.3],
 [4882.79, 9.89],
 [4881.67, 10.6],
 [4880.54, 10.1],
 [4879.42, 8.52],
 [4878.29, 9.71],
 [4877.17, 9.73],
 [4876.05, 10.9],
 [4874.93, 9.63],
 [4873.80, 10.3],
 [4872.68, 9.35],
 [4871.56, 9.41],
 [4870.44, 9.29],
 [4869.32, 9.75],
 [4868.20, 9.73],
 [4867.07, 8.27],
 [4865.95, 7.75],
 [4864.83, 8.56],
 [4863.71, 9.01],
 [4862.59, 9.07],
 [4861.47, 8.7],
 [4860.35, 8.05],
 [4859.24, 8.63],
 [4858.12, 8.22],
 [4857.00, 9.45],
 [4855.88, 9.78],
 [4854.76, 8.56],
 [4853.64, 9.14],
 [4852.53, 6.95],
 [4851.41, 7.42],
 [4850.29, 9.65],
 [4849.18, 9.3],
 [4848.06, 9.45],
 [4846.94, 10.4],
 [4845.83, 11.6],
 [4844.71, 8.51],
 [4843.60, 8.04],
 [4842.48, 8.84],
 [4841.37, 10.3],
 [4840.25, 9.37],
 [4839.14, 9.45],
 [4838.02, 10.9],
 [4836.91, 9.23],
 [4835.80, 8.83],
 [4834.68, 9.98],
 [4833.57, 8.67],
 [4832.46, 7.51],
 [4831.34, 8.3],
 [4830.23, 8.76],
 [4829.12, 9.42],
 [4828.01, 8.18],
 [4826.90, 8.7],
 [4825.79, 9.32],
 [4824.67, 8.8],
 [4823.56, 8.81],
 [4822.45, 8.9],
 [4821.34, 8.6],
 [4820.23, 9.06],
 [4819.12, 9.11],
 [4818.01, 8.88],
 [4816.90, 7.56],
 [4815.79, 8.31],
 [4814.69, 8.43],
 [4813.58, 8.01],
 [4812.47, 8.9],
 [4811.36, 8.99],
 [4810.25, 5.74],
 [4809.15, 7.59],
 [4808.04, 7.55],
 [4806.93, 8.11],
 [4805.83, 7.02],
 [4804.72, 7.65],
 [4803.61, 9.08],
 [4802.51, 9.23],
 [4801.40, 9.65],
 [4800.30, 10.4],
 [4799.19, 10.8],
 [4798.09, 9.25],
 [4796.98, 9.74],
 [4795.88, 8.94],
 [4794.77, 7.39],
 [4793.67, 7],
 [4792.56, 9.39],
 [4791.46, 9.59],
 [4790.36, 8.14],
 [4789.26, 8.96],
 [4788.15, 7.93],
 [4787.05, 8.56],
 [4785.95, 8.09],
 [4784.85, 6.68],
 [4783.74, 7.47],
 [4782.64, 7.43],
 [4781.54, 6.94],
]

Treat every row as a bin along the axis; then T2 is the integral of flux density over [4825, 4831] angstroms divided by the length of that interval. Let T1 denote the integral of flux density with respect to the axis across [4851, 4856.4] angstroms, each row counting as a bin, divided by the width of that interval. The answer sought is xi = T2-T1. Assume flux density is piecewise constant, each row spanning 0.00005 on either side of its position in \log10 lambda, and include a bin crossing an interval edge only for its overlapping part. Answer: 0.5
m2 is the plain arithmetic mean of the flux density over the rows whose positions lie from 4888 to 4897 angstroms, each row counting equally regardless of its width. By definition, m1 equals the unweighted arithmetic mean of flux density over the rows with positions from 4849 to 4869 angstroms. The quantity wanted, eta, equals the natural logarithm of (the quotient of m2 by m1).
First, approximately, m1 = 8.7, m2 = 10.2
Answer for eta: 0.16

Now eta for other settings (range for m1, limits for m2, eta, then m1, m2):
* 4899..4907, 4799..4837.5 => -0.20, 10.5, 8.6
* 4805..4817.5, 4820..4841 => 0.14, 7.8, 9.0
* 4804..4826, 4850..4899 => 0.14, 8.3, 9.5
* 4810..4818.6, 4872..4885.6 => 0.21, 8.1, 10.0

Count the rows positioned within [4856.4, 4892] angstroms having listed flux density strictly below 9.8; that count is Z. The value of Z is 21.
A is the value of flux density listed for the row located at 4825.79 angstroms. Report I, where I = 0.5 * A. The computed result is 4.66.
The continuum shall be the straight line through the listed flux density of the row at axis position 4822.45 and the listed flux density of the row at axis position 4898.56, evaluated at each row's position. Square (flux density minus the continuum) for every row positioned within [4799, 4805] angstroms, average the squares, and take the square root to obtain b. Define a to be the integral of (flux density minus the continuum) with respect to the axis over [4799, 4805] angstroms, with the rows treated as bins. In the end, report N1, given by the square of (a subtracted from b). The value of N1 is 21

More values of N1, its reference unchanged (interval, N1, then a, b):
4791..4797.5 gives 1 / 2.3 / 1.1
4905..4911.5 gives 22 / 5.7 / 1.0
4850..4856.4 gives 63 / -6.5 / 1.4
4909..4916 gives 88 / 11.1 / 1.7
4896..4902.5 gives 1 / 1.7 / 0.6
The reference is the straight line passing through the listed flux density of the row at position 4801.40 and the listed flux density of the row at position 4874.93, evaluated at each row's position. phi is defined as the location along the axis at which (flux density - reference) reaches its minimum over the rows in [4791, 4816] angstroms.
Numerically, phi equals 4810.25 angstroms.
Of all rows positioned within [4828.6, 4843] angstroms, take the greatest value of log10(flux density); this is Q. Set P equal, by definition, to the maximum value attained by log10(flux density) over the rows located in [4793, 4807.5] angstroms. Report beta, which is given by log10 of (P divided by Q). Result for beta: -0.002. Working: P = 1.03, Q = 1.04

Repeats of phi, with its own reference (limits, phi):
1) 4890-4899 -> 4891.79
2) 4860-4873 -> 4865.95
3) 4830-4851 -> 4832.46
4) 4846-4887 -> 4852.53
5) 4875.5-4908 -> 4879.42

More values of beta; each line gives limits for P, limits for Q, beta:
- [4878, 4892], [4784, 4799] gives 0.027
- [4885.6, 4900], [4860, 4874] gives 0.014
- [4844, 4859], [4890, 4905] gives 0.000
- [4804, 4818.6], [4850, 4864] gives -0.016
